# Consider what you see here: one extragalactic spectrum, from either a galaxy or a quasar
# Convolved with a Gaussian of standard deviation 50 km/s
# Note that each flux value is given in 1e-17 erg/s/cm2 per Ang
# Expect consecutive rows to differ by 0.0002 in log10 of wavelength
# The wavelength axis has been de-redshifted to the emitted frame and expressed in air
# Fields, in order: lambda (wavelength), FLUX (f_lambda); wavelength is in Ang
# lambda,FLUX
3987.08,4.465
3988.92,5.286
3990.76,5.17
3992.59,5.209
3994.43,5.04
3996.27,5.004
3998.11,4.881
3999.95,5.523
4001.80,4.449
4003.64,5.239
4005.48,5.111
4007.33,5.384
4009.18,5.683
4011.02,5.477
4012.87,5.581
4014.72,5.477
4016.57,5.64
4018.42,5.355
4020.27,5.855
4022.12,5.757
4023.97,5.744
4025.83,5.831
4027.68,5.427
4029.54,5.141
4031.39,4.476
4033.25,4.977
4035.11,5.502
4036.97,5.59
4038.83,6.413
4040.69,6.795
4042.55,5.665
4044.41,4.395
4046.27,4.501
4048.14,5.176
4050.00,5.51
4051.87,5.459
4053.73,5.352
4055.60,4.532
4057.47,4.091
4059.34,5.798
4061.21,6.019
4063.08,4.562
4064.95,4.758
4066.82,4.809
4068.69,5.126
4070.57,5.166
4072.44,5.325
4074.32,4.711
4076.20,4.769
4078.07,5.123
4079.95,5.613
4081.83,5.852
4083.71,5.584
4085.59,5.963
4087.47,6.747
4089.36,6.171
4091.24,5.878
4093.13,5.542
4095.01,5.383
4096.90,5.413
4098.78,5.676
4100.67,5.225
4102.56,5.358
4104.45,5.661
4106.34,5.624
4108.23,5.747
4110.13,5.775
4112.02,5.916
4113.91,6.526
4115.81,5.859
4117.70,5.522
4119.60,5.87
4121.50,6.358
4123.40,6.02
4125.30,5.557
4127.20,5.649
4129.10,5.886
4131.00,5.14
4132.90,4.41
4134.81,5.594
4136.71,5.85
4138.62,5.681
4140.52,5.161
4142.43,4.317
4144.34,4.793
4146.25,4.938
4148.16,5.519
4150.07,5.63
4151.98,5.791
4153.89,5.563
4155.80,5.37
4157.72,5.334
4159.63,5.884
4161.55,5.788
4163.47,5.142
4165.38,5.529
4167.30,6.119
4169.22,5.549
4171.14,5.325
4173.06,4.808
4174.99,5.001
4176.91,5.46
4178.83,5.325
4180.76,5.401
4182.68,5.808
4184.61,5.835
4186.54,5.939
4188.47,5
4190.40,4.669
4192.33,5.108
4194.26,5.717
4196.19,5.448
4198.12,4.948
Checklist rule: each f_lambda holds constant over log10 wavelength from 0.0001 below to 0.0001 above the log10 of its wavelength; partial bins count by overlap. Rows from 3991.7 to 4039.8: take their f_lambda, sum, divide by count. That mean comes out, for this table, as 5.38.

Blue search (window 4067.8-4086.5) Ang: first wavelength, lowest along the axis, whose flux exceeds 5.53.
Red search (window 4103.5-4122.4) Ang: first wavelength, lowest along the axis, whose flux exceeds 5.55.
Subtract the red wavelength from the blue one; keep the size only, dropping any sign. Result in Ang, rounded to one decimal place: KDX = 24.5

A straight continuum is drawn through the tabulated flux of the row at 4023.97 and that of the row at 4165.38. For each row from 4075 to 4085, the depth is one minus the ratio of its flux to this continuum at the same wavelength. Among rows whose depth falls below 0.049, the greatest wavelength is 4083.71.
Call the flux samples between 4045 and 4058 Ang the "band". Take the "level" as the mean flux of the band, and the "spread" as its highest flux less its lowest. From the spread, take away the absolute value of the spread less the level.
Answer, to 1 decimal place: -2.1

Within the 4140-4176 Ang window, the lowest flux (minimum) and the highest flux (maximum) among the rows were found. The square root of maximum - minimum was 1.34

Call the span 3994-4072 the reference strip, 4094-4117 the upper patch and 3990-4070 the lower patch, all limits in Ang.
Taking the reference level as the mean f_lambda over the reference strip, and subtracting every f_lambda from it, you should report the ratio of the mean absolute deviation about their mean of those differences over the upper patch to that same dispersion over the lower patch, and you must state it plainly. 0.6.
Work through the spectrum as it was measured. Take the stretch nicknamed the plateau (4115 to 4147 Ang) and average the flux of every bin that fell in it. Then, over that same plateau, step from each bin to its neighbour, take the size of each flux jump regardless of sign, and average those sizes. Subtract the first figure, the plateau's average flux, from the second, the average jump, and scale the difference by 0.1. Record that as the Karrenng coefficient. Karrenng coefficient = -0.499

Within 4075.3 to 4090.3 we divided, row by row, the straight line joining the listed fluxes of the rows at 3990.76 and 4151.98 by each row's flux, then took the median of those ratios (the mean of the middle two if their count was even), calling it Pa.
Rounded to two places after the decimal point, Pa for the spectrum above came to 0.96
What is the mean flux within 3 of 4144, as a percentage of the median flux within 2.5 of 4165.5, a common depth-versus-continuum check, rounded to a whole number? 85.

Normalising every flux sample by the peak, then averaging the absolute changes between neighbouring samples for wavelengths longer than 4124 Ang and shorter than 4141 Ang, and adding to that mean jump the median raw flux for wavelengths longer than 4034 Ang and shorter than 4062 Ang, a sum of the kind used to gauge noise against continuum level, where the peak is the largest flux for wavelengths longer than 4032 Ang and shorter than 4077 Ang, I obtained 5.57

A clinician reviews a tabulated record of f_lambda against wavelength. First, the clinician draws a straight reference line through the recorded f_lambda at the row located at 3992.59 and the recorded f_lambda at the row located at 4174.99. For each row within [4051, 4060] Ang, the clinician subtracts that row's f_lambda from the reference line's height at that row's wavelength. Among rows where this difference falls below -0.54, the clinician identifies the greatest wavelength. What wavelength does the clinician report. 4059.34 Ang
